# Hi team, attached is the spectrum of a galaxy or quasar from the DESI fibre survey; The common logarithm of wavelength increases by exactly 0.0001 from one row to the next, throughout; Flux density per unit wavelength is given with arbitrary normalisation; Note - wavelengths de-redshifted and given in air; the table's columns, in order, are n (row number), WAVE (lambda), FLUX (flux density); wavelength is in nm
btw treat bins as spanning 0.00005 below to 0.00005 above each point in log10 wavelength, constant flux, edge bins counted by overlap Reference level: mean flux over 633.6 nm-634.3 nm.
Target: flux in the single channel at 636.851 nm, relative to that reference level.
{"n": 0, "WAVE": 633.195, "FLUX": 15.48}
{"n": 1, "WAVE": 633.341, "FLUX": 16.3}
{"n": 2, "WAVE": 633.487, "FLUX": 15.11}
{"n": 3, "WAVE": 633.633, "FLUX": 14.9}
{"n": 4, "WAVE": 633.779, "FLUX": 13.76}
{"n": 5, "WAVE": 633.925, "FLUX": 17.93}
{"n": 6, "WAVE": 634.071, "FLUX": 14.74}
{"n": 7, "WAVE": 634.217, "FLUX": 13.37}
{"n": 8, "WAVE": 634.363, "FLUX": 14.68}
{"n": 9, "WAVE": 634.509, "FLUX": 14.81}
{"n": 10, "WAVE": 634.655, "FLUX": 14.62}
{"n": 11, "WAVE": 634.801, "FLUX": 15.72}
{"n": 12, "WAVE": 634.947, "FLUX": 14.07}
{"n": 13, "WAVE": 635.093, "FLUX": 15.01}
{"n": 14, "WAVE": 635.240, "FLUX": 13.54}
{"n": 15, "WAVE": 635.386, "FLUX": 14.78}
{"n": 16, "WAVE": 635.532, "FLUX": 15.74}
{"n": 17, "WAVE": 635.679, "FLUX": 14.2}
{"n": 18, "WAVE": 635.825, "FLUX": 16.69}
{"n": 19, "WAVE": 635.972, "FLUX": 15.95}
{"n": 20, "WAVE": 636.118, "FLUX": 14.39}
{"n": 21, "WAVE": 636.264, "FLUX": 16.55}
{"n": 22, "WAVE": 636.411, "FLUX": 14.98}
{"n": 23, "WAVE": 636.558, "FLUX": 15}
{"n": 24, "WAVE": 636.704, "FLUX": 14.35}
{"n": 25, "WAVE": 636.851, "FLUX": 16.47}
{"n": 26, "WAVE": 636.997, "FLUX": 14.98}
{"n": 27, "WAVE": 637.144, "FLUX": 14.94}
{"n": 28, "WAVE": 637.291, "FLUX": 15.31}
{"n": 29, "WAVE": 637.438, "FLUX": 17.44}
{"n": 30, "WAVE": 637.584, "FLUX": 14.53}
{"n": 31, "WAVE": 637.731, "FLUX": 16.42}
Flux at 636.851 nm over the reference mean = 1.10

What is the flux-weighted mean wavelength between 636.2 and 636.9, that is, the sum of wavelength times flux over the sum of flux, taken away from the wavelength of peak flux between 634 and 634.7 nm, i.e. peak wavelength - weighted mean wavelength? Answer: -2.05 nm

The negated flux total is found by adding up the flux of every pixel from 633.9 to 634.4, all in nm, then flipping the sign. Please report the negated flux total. -60.7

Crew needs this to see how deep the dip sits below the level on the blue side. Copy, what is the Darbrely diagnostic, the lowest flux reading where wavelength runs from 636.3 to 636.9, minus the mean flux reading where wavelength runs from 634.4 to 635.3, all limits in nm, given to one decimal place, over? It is -0.3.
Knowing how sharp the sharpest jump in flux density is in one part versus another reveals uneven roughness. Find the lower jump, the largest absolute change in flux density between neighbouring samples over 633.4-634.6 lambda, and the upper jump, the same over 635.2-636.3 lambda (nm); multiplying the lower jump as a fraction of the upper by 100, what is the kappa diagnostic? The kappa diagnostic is 167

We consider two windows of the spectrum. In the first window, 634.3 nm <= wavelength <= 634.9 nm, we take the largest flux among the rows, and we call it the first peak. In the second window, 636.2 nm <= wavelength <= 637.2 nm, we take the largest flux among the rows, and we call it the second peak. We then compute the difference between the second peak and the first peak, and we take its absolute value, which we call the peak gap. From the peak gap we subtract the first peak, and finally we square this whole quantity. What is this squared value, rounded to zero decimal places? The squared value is 222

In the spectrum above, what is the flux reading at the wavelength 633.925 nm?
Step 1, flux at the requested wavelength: 17.93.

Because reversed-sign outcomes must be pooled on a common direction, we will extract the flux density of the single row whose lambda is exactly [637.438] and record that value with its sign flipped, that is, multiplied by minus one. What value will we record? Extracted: -17.4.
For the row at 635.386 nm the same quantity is -14.8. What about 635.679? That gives -14.2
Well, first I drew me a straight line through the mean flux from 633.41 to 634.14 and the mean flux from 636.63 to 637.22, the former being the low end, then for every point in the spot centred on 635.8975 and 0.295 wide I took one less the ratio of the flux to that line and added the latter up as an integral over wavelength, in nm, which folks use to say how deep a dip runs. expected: -0.021 nm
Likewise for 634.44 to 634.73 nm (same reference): 0.010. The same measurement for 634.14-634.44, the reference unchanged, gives 0.024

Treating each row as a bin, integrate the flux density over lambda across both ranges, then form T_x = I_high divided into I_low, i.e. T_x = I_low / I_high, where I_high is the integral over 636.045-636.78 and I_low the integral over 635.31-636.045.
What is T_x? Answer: 1.027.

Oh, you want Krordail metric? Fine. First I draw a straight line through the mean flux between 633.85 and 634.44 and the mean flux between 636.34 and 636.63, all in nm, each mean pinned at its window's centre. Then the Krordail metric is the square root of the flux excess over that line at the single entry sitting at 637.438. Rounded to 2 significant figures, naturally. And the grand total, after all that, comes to 1.6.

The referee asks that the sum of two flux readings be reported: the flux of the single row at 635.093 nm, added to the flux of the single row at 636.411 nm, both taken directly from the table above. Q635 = 30.0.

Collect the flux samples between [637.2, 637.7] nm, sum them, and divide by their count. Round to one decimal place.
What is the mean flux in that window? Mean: 15.8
